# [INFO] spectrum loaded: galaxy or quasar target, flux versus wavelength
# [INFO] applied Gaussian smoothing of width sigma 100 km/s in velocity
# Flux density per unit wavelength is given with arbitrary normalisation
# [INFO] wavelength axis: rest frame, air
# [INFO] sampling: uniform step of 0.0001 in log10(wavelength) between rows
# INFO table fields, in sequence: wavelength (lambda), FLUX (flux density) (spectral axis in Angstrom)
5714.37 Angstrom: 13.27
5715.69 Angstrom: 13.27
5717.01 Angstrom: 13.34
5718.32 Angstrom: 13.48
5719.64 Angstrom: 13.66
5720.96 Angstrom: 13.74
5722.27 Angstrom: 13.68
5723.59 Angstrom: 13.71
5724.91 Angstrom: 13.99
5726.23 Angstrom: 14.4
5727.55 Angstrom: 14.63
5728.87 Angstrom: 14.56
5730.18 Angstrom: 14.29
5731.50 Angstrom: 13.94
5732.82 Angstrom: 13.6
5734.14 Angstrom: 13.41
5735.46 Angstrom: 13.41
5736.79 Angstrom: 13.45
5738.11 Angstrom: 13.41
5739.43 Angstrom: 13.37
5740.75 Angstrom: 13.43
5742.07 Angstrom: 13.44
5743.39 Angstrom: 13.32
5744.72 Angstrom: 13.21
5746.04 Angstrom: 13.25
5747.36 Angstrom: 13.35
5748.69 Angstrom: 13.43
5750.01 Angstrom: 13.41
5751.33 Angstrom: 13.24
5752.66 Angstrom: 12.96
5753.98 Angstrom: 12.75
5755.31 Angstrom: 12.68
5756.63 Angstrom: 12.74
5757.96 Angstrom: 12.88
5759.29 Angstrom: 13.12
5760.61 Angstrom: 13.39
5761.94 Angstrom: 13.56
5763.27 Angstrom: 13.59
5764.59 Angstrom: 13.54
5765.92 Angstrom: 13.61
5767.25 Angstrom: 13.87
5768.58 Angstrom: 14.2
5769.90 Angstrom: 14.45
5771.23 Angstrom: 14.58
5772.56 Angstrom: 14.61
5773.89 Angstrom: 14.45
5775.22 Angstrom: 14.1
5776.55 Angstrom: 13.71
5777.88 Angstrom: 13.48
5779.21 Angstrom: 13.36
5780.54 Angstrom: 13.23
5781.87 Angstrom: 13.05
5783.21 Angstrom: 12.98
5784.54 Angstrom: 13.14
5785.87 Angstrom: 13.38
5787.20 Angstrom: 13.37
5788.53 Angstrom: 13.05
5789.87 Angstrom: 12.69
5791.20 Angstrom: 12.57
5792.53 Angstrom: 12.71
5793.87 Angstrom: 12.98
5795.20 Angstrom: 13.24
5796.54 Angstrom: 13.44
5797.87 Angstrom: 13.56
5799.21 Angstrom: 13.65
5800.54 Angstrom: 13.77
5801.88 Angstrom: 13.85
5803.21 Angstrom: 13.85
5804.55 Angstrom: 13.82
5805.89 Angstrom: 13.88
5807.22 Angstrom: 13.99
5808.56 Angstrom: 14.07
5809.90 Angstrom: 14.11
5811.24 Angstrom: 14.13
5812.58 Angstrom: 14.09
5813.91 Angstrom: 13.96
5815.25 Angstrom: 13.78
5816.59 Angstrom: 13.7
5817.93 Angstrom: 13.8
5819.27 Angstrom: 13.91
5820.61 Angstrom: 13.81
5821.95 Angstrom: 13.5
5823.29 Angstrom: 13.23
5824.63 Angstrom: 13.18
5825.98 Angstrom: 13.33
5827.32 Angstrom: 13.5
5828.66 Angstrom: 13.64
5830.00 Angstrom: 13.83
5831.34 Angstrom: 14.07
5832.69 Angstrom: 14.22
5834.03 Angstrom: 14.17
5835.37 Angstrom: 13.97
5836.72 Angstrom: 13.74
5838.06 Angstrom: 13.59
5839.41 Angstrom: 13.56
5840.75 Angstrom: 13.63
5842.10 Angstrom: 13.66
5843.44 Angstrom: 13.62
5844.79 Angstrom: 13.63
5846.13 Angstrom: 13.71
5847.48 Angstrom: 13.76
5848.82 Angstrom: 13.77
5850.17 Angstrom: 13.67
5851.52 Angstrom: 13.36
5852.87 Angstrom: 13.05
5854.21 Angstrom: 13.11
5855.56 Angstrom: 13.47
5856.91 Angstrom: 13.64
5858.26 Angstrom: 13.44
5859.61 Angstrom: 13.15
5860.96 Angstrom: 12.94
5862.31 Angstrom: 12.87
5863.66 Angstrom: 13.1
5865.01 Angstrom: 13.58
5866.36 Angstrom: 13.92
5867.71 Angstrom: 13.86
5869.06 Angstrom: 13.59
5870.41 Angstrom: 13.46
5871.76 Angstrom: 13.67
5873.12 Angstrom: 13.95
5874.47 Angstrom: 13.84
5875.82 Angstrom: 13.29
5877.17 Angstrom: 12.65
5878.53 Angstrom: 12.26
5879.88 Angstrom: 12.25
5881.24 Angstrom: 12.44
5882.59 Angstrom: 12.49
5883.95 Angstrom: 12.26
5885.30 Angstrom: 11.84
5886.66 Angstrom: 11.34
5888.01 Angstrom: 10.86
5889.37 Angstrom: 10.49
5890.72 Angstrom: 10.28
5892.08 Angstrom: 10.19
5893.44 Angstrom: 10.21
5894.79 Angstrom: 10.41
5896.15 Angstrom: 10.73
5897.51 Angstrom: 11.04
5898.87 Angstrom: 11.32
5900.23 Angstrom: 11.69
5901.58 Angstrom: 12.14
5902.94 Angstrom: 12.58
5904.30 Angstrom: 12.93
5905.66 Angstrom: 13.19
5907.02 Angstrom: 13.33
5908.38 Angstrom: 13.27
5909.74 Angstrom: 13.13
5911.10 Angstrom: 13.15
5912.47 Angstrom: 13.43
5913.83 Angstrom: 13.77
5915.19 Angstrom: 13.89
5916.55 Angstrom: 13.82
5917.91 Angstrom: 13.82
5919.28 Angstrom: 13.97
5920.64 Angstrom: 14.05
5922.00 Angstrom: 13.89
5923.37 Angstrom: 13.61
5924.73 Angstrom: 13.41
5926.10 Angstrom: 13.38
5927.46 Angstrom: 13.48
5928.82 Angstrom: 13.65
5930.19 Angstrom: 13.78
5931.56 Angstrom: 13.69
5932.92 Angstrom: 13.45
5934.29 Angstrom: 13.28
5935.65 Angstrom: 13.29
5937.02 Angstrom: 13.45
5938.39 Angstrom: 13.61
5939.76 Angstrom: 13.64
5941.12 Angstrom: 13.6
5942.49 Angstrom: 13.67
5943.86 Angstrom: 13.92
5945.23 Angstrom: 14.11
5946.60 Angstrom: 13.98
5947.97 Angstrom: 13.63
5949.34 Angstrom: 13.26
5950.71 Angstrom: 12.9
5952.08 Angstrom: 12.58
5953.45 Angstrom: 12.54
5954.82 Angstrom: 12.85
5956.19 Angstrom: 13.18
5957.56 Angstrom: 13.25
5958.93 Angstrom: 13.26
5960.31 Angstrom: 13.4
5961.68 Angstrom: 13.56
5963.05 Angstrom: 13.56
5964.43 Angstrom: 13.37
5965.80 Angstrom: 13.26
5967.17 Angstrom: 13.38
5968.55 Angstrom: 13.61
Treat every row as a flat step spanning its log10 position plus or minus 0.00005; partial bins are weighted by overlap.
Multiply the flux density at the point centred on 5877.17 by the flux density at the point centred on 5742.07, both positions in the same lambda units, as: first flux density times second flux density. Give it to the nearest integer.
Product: 170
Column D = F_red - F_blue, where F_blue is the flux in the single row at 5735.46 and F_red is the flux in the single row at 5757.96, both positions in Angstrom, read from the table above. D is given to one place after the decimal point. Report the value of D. -0.5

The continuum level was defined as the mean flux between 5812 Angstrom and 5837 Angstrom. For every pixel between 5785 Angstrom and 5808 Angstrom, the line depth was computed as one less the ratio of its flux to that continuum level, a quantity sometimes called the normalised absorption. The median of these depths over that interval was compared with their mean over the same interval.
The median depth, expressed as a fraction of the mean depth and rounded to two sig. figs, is 0.89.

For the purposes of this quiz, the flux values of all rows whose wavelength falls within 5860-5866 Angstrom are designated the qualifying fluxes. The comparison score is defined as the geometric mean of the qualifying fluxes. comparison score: 13.1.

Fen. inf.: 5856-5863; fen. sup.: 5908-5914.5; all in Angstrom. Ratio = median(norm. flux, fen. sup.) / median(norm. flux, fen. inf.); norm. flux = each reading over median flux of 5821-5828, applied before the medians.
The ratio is 1.01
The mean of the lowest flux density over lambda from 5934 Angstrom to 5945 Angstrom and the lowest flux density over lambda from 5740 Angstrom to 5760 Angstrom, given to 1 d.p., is 13.0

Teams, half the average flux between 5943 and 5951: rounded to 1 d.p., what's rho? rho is 6.8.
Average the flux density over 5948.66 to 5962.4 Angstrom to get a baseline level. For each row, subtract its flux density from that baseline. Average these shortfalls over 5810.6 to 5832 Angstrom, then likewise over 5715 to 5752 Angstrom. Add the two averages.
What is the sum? -1.2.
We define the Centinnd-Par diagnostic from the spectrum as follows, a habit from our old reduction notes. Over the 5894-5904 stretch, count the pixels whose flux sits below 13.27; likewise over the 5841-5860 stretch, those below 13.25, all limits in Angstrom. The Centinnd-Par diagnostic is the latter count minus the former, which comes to -4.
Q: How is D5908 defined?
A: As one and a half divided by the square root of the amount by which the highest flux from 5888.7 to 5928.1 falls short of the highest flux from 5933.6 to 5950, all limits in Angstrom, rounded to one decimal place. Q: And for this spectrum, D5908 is 6.1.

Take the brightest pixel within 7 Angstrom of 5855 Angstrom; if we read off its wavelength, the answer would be 5848.82 Angstrom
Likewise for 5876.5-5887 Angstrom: 5877.17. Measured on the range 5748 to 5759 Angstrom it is 5748.69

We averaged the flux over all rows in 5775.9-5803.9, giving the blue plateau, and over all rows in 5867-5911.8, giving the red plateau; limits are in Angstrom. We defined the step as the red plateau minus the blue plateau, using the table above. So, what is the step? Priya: -1.04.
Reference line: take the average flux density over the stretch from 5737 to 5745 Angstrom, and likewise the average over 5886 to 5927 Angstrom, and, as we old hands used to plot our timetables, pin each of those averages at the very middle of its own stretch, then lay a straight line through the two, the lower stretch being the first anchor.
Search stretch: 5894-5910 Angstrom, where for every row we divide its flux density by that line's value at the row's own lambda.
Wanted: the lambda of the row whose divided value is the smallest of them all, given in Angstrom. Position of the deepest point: 5894.79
